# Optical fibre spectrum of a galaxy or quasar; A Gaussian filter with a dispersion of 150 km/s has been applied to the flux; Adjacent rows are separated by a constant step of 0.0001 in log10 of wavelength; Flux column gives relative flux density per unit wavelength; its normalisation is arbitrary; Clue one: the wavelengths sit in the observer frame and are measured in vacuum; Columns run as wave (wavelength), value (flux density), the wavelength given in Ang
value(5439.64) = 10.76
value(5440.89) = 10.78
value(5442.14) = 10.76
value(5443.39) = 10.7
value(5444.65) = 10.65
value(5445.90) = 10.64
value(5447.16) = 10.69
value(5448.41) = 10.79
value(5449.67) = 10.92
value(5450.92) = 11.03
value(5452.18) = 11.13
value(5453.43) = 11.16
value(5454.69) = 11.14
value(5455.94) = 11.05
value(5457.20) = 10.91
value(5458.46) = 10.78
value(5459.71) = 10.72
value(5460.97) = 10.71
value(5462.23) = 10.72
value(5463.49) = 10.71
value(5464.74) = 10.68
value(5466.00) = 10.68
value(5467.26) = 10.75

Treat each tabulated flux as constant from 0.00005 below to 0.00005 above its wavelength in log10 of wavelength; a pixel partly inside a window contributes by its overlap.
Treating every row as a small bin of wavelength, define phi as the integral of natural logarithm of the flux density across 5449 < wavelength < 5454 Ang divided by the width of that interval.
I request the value 2.40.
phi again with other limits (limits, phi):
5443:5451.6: 2.37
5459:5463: 2.37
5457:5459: 2.38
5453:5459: 2.40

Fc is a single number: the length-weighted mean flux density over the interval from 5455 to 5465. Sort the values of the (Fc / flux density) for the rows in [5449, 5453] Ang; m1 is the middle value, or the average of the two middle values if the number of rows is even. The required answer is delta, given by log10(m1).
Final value -0.009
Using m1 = 0.98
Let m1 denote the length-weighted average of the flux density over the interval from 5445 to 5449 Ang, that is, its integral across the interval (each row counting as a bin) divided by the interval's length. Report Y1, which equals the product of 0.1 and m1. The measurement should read 1.07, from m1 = 10.7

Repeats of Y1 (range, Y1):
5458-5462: 1.07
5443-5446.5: 1.07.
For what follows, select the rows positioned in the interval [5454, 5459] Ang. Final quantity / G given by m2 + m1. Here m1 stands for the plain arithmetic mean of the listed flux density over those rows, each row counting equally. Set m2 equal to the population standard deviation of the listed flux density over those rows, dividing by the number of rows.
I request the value 11.11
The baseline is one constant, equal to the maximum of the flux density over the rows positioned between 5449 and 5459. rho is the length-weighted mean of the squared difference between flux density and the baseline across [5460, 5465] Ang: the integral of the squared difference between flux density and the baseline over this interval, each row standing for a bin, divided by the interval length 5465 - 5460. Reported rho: 0.20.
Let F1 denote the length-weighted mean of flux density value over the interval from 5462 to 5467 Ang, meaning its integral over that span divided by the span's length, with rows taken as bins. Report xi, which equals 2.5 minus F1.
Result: -8.21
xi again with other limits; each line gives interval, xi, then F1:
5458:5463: -8.23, 10.73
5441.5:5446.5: -8.20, 10.70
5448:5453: -8.48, 10.98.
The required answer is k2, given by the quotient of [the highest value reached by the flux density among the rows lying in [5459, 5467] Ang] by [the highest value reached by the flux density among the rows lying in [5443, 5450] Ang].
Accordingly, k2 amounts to 0.98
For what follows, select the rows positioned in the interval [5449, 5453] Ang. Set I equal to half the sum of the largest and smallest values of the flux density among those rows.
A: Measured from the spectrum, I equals 11.0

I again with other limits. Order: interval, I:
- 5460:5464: 10.7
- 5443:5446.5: 10.7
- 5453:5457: 11.1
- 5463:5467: 10.7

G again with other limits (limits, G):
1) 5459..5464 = 10.72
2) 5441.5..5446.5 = 10.74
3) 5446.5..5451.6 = 10.99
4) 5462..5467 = 10.72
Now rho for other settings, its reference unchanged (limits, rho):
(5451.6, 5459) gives 0.04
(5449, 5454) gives 0.02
